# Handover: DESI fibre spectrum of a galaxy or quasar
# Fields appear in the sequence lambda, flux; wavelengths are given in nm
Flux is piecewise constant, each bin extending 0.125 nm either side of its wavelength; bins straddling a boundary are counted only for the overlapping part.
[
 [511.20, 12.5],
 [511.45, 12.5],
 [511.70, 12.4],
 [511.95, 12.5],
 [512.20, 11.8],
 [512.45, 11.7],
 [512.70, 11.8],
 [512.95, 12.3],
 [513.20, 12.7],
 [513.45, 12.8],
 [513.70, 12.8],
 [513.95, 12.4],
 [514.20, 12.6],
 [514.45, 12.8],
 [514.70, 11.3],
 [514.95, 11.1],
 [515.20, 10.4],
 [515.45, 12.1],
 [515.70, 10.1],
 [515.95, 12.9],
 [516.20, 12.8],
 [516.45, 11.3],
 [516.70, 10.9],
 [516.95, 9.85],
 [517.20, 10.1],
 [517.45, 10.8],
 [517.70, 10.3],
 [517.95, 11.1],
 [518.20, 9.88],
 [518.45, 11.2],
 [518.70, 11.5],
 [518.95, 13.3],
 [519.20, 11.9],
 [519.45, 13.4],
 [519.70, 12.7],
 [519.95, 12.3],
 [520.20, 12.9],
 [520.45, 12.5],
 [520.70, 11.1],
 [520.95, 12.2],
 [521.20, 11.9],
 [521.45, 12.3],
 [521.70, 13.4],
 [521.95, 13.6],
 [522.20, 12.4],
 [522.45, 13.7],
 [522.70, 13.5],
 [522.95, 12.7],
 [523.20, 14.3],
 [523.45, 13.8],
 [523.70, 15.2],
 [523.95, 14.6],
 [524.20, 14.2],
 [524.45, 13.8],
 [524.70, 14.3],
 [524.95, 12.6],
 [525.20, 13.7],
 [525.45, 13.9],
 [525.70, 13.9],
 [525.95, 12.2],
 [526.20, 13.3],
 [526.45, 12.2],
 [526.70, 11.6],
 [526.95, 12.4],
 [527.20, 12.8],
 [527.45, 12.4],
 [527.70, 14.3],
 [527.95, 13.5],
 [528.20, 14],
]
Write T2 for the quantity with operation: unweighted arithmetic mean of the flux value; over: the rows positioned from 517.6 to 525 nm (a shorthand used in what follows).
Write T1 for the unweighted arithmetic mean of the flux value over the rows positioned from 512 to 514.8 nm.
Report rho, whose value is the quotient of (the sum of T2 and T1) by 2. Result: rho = 12.5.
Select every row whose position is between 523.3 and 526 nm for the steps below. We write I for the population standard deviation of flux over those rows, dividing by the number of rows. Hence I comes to 0.80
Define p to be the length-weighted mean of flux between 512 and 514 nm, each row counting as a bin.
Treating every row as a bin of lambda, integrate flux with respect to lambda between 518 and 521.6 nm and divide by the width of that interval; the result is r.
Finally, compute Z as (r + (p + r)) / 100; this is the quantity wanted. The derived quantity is 0.364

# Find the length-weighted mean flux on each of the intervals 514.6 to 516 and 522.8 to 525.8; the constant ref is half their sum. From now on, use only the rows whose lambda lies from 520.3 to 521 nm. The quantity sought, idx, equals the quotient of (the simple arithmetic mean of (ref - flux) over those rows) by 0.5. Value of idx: 1.3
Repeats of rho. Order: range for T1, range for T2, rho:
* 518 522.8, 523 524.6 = 13.4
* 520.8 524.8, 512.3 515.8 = 12.7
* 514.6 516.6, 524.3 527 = 12.3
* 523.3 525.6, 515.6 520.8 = 12.8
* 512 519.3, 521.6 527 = 12.5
